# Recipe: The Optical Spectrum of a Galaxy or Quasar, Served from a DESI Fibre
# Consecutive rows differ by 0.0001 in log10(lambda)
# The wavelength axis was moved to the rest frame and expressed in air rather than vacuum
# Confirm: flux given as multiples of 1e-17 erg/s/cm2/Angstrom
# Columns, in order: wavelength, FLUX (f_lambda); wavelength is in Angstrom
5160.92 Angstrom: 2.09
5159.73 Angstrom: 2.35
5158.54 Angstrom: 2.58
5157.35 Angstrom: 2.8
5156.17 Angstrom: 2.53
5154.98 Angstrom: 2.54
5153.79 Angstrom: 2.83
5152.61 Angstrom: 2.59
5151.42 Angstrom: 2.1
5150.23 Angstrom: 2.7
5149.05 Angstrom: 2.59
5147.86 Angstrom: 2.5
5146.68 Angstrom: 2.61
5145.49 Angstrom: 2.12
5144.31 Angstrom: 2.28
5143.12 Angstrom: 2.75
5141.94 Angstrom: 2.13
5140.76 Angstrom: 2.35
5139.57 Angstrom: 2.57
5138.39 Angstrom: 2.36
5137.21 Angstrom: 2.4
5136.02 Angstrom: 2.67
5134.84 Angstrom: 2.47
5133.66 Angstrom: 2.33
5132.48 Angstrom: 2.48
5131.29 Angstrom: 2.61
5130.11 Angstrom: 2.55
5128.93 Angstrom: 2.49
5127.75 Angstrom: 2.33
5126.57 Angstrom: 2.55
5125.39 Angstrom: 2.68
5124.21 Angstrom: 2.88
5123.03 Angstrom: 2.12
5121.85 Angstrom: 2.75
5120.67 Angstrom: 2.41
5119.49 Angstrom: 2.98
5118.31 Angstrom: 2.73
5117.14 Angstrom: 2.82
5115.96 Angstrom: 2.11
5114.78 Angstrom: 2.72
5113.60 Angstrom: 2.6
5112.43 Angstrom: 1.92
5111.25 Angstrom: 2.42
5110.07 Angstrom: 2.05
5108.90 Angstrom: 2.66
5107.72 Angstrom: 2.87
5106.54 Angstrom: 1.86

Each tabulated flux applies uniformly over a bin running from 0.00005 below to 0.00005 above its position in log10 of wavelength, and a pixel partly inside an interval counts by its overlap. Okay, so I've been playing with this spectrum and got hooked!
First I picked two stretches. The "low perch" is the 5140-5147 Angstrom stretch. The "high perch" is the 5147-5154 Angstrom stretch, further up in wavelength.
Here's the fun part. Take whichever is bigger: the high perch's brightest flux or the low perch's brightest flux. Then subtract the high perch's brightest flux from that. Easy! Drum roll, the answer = 0.0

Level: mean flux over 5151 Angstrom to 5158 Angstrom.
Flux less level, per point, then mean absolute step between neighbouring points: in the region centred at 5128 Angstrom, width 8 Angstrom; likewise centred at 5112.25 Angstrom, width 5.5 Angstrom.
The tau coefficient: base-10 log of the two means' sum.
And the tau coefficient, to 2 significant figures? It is -0.26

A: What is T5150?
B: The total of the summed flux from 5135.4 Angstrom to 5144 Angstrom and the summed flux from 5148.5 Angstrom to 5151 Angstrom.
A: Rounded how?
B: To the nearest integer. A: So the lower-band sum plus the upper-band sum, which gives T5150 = 23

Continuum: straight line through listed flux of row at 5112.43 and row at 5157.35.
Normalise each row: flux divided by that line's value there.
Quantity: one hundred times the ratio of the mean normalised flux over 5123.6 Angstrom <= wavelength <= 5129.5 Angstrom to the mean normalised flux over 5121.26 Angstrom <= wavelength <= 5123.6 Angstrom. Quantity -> 102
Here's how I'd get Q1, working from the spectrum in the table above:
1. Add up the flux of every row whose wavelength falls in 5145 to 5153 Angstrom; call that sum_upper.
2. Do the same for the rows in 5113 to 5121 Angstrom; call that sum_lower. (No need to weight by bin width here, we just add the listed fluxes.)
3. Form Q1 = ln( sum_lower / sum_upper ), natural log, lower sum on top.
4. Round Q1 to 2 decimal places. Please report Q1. 0.07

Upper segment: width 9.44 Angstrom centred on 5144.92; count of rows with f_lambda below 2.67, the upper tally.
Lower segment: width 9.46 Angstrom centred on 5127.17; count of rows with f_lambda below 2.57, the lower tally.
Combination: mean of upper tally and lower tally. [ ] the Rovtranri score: 6.0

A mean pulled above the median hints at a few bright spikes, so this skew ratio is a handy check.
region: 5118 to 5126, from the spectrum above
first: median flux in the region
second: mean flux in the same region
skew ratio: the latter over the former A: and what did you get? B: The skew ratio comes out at 0.97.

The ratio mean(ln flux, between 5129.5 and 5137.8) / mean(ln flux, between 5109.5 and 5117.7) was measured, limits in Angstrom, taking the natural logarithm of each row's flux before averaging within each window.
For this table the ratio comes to 1.07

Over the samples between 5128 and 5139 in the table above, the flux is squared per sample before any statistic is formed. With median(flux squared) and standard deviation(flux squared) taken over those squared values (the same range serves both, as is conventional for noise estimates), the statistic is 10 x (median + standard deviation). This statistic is 67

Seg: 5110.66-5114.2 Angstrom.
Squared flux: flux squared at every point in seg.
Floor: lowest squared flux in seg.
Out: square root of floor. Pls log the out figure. 1.92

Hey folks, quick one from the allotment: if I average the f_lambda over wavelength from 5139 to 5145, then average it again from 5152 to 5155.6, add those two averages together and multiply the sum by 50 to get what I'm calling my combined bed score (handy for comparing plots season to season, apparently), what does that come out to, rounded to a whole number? 253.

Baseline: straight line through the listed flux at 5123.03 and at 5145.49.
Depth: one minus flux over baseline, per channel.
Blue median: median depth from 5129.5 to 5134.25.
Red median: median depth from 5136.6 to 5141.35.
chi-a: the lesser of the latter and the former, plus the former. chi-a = -0.373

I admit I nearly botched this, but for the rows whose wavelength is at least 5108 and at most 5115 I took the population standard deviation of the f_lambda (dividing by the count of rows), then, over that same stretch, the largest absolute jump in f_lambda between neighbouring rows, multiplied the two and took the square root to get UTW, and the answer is 0.46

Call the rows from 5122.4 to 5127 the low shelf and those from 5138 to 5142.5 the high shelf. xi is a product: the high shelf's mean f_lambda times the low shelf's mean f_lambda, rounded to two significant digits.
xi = 6.0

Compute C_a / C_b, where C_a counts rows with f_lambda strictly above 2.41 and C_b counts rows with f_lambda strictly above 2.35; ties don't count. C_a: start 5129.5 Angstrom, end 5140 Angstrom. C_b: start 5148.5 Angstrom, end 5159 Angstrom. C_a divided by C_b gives 0.75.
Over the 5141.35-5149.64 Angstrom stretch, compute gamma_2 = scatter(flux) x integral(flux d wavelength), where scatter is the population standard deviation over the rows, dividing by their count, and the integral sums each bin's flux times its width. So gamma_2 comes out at 4.6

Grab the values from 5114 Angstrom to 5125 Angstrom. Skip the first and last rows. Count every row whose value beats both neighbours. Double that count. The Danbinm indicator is 6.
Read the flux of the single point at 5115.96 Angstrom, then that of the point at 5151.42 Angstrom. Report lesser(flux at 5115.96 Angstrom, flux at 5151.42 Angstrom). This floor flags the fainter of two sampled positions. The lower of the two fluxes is 2.10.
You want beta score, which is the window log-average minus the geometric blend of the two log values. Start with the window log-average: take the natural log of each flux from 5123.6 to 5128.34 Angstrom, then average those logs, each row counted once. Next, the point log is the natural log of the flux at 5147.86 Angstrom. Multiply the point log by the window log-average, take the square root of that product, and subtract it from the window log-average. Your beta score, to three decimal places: 0.020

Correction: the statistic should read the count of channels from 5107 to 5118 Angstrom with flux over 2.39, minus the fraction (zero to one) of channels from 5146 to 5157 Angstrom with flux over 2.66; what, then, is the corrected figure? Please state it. 5.8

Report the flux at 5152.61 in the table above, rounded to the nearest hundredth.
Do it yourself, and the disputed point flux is 2.59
